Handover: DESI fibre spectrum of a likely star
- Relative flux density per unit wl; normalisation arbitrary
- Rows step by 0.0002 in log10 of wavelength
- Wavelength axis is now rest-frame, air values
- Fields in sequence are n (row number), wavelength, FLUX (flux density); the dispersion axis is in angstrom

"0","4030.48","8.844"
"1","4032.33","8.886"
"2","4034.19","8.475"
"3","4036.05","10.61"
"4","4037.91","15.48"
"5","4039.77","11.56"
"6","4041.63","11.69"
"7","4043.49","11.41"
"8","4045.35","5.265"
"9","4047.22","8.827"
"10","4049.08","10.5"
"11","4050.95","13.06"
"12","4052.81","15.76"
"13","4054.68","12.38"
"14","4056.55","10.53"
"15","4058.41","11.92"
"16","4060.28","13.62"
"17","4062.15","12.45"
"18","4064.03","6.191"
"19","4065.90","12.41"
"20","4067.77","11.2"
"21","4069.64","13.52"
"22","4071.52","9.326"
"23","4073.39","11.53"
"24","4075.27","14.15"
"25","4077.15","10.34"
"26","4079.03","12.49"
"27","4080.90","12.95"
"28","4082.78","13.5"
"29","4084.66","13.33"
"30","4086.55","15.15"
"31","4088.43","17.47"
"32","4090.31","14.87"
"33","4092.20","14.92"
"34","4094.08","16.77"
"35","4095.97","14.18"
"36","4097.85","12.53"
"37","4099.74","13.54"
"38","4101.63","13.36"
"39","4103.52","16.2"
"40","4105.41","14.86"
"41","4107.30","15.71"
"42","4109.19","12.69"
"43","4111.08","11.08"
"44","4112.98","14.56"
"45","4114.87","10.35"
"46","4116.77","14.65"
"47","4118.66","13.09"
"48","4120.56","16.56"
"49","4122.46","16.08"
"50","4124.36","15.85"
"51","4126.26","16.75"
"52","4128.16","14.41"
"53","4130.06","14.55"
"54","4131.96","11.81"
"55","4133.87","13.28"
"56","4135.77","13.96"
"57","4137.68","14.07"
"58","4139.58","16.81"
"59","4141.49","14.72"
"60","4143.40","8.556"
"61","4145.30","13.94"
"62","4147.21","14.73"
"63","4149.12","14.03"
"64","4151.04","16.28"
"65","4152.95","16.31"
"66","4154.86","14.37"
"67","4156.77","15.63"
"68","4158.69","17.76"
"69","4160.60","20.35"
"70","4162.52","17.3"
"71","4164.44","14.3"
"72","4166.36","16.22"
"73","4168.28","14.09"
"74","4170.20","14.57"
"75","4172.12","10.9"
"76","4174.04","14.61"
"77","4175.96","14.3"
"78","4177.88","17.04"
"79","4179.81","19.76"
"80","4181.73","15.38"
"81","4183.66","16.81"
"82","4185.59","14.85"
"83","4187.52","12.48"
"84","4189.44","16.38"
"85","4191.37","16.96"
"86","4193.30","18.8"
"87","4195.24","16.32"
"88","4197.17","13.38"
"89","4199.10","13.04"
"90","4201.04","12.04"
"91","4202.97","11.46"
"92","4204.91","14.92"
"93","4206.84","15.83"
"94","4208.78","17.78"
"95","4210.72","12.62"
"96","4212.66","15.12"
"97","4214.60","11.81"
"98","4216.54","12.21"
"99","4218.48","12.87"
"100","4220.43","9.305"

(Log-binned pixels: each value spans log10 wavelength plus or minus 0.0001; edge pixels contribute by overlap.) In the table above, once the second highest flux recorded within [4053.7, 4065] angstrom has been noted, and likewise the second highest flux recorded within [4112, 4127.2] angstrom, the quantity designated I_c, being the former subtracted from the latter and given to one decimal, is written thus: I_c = 4.1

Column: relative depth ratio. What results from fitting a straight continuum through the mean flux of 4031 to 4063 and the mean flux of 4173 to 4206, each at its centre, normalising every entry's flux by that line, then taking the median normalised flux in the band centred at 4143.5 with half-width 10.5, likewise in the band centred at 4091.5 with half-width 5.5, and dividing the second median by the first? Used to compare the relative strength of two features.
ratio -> 1.18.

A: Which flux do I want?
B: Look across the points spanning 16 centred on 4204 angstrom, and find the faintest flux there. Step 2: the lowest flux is 11.46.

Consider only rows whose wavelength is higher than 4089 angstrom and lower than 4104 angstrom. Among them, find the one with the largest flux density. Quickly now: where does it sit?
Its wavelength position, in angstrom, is 4094.08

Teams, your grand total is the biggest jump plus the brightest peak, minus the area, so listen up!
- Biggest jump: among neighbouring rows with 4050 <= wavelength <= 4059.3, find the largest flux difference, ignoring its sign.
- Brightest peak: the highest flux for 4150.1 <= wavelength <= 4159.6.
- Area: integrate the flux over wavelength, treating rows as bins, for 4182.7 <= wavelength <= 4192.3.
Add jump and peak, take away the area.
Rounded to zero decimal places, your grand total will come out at -128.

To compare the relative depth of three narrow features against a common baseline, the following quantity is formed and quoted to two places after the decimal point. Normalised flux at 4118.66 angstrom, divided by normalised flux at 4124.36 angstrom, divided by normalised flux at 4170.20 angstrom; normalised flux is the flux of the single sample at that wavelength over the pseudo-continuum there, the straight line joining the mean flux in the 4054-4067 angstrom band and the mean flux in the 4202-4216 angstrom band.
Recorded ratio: 0.77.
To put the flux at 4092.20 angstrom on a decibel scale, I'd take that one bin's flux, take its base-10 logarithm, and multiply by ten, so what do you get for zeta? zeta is 11.7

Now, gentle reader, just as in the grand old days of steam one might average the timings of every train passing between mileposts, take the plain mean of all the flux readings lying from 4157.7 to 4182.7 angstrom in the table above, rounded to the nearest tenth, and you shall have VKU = 15.9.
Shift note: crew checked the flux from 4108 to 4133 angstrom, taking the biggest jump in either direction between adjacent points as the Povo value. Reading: 4.3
